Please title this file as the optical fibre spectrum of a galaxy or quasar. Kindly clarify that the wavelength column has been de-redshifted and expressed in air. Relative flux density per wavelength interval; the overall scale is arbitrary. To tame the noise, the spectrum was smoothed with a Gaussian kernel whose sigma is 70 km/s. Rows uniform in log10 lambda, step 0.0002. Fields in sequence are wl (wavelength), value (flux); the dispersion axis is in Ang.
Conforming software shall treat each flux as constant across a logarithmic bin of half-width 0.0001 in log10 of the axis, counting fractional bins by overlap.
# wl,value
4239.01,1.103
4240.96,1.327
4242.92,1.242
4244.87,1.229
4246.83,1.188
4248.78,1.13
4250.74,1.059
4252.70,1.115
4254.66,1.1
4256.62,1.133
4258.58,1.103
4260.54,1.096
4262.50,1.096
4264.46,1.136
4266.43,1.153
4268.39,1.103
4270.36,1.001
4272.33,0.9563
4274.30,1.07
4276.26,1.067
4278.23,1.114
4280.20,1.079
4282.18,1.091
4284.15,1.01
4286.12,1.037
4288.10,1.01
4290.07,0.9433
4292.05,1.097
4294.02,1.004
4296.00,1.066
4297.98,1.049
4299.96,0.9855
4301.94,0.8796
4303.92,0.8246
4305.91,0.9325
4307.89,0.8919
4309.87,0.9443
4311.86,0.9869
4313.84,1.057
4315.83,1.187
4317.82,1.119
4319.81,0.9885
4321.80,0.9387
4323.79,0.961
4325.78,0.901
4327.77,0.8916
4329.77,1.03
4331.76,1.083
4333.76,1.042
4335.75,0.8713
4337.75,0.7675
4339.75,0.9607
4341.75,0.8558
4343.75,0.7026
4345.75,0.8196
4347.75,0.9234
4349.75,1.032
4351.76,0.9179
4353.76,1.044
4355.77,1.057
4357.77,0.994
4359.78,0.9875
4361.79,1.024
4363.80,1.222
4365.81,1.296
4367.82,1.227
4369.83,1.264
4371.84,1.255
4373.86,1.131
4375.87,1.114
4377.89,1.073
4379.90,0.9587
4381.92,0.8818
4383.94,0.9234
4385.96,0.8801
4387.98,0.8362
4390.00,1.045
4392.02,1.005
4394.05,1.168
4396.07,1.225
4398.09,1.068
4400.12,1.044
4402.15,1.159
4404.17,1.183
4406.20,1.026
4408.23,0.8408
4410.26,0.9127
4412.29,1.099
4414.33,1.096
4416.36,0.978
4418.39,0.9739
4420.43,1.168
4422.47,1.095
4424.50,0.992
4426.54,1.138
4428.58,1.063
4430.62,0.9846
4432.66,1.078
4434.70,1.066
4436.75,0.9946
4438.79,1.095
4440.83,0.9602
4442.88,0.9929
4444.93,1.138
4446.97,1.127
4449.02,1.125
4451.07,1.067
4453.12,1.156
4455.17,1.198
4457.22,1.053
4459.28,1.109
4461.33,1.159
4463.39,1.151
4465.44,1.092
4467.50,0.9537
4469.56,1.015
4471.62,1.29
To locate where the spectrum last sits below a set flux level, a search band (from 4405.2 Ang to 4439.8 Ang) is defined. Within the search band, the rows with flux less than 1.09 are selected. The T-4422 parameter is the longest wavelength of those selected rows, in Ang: 4436.75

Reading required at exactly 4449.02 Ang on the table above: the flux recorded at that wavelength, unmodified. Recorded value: 1.125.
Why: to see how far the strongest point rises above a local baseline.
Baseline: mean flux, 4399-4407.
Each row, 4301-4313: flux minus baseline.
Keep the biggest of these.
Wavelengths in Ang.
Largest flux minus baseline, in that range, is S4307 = -0.12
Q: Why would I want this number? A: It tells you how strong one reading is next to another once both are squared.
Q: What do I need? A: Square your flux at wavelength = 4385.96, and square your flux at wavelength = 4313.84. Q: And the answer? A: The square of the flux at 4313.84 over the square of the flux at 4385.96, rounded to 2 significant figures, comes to 1.4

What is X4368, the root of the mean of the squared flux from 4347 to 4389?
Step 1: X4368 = 1.058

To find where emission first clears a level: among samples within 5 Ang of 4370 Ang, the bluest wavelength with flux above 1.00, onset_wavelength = 4365.81 Ang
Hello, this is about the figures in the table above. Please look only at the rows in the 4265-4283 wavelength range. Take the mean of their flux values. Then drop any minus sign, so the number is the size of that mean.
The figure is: 1.07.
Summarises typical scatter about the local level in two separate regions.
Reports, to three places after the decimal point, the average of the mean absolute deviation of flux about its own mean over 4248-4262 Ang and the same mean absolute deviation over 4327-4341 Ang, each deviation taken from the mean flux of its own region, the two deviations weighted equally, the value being 0.054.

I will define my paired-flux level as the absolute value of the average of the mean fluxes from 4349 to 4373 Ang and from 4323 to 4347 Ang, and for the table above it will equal 1.01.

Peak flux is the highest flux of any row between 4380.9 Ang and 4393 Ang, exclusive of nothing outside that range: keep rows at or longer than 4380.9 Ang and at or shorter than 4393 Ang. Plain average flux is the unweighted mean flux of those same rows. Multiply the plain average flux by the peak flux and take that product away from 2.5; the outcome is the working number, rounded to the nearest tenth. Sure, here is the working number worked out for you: 1.5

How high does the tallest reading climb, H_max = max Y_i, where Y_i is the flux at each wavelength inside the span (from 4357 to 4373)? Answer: 1.296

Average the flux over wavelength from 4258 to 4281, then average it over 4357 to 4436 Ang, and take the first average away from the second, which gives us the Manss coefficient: -0.018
